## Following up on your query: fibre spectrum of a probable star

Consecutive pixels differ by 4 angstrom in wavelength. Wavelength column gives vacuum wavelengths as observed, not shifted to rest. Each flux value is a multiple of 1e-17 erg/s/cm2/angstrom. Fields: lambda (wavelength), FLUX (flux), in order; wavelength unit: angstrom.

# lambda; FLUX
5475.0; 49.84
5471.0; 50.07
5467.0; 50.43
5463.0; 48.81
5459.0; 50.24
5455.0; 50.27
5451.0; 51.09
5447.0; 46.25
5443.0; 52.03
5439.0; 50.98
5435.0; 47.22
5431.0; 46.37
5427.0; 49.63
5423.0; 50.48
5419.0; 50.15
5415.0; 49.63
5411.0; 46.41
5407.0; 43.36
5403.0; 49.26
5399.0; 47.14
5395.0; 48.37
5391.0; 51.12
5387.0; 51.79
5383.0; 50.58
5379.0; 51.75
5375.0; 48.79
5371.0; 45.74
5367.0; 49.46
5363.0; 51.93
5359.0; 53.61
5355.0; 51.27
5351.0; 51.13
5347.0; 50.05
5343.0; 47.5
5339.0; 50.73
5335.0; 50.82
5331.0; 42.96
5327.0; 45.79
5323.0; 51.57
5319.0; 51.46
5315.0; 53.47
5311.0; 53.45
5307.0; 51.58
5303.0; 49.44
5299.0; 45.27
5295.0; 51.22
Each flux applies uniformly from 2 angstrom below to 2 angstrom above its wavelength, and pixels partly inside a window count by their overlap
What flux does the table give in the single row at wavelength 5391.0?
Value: 51.12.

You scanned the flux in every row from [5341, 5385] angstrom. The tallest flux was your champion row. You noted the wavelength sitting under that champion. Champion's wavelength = 5359.0 angstrom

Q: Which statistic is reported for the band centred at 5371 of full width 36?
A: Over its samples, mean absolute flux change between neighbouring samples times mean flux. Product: 118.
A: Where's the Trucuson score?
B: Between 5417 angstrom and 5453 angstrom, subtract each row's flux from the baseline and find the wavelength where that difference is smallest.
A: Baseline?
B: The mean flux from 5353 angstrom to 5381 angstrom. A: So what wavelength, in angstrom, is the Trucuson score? 5443.0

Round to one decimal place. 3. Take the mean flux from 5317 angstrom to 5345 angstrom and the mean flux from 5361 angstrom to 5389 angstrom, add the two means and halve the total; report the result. 49.3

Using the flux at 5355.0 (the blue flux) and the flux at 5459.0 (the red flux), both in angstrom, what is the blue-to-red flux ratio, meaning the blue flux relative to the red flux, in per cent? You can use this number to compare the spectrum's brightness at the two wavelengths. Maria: 102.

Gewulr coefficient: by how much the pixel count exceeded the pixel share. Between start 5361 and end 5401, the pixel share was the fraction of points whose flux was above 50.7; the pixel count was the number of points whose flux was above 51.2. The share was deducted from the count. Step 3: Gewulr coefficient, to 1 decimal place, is 2.6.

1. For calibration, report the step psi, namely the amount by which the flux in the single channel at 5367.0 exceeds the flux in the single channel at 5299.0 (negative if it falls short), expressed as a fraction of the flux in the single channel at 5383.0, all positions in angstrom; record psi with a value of 0.08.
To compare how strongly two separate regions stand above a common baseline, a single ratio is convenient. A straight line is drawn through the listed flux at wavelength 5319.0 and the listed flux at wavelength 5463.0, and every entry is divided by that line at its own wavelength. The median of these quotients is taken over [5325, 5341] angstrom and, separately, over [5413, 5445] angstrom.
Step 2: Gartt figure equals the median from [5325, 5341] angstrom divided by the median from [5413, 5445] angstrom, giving 0.94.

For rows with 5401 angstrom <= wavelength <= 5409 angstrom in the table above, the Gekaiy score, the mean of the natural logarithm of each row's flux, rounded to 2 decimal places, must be 3.83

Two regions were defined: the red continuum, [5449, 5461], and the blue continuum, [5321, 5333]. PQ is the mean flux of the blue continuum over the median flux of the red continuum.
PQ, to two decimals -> 0.93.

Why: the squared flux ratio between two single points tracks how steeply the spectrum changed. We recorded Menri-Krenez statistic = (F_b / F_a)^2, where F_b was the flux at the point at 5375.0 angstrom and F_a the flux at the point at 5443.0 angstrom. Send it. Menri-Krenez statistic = 0.88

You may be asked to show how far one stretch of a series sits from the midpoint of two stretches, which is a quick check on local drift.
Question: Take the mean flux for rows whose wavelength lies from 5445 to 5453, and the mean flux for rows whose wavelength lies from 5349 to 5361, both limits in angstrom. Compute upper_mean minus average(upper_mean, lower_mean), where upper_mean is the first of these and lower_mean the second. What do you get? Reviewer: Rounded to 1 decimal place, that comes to -1.7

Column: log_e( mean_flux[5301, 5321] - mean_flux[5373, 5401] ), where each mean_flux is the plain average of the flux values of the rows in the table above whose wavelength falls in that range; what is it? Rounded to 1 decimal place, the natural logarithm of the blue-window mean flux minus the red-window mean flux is 0.7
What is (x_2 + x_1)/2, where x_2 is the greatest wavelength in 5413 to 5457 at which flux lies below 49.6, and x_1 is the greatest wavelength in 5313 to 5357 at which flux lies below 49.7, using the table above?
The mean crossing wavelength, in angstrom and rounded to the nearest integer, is 5395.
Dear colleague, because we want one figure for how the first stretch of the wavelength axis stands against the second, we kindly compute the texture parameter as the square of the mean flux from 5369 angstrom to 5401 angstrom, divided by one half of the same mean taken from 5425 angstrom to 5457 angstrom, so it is 99.2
